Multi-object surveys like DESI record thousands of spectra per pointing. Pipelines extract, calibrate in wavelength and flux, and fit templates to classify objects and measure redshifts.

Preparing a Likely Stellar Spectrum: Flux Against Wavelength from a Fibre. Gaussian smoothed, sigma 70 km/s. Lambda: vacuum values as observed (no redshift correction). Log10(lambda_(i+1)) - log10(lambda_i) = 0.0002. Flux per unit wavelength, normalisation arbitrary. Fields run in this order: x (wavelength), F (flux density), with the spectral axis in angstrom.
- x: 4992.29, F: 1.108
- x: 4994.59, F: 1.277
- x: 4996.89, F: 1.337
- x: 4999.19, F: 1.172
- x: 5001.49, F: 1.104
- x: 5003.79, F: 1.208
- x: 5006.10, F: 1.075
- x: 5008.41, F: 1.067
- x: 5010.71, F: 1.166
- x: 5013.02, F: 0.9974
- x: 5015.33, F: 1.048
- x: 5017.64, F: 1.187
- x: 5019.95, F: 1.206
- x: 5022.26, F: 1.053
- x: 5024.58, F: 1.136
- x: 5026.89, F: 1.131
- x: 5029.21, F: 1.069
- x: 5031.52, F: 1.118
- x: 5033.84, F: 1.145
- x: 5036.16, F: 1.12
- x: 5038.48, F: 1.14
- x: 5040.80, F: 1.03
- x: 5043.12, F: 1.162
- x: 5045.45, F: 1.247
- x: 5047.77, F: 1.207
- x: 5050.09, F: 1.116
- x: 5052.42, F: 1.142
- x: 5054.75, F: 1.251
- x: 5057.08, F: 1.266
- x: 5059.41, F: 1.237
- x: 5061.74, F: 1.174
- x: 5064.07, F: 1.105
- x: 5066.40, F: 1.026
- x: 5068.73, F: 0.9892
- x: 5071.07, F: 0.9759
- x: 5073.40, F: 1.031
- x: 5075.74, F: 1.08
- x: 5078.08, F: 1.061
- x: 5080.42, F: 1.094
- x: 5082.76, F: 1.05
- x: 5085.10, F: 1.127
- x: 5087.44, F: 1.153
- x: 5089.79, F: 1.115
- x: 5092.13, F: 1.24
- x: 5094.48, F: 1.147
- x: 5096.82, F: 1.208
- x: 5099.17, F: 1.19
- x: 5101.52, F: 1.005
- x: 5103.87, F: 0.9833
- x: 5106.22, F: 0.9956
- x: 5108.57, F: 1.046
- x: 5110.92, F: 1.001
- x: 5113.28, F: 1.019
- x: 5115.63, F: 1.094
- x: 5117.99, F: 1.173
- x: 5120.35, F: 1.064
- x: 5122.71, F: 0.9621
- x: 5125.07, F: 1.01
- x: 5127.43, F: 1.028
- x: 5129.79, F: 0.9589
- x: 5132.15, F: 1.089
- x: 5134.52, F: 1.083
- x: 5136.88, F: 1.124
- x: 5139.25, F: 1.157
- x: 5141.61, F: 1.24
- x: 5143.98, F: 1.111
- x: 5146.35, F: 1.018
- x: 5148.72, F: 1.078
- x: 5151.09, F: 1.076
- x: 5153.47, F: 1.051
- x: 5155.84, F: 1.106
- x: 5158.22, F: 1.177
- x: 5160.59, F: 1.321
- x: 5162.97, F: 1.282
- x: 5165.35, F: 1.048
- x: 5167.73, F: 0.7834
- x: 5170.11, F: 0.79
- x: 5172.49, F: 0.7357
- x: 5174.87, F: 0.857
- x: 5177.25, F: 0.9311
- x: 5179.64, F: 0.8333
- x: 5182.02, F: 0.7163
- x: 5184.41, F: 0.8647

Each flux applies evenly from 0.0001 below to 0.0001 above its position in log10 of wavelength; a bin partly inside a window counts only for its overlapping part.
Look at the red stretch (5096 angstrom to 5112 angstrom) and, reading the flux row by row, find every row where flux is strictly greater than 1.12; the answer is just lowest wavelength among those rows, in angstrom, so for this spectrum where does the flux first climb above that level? 5096.82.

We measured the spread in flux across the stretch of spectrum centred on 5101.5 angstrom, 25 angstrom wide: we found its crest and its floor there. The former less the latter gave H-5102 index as 0.257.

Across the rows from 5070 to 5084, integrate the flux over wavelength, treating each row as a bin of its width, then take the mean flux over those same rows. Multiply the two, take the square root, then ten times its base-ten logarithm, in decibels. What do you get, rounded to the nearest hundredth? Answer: 5.94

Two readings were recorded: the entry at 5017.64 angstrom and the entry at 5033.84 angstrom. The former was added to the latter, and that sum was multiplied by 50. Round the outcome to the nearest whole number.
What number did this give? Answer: 117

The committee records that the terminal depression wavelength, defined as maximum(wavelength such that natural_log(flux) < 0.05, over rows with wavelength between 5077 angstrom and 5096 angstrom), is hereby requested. 5082.76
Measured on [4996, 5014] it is 5013.02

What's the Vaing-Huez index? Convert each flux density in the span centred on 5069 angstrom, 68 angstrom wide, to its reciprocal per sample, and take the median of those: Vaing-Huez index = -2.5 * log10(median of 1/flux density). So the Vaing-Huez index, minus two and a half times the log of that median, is 0.130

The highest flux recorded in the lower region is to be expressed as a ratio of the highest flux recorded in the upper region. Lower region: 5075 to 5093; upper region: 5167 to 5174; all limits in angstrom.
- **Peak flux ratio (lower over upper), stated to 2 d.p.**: 1.57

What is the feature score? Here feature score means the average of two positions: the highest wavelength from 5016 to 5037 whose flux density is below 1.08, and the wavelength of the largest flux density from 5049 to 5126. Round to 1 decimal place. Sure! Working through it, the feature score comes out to 5043.1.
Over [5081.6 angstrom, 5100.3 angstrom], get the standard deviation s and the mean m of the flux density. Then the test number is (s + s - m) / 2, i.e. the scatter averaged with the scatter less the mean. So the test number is -0.52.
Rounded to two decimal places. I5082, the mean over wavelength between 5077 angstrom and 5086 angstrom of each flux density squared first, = 1.17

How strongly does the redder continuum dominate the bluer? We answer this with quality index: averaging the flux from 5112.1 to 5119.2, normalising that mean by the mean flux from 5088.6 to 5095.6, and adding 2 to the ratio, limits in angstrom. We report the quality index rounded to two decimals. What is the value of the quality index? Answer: 2.94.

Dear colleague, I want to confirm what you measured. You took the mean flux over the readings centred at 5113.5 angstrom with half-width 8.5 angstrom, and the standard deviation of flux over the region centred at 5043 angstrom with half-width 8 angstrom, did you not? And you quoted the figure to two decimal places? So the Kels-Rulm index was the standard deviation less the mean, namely -0.99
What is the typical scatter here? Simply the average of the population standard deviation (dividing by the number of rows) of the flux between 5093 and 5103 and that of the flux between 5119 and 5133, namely 0.0639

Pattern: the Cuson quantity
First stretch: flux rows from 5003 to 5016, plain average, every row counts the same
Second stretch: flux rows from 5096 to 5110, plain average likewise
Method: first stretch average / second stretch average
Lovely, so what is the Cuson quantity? 1.02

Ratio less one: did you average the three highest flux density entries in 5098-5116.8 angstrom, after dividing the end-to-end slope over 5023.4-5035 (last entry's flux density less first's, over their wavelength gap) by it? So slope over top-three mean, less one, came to -1.00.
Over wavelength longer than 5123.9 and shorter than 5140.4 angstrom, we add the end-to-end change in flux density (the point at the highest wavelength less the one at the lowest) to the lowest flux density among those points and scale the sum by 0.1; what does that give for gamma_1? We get 0.111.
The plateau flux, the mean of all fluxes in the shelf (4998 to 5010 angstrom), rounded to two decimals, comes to 1.13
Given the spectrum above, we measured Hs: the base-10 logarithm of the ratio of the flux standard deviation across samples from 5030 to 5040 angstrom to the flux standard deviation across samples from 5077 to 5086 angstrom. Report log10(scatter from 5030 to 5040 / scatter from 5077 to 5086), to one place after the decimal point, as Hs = -0.4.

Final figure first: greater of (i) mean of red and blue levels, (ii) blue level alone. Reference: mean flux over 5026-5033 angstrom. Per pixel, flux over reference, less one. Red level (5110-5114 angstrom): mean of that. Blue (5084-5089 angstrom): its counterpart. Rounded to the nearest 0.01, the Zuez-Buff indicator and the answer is 0.03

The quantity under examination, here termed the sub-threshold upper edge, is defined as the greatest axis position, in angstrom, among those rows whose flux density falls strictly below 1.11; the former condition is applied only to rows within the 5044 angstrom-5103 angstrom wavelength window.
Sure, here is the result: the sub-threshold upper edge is 5101.52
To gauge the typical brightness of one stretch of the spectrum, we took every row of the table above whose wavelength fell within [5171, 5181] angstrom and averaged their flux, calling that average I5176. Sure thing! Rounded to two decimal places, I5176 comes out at 0.84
